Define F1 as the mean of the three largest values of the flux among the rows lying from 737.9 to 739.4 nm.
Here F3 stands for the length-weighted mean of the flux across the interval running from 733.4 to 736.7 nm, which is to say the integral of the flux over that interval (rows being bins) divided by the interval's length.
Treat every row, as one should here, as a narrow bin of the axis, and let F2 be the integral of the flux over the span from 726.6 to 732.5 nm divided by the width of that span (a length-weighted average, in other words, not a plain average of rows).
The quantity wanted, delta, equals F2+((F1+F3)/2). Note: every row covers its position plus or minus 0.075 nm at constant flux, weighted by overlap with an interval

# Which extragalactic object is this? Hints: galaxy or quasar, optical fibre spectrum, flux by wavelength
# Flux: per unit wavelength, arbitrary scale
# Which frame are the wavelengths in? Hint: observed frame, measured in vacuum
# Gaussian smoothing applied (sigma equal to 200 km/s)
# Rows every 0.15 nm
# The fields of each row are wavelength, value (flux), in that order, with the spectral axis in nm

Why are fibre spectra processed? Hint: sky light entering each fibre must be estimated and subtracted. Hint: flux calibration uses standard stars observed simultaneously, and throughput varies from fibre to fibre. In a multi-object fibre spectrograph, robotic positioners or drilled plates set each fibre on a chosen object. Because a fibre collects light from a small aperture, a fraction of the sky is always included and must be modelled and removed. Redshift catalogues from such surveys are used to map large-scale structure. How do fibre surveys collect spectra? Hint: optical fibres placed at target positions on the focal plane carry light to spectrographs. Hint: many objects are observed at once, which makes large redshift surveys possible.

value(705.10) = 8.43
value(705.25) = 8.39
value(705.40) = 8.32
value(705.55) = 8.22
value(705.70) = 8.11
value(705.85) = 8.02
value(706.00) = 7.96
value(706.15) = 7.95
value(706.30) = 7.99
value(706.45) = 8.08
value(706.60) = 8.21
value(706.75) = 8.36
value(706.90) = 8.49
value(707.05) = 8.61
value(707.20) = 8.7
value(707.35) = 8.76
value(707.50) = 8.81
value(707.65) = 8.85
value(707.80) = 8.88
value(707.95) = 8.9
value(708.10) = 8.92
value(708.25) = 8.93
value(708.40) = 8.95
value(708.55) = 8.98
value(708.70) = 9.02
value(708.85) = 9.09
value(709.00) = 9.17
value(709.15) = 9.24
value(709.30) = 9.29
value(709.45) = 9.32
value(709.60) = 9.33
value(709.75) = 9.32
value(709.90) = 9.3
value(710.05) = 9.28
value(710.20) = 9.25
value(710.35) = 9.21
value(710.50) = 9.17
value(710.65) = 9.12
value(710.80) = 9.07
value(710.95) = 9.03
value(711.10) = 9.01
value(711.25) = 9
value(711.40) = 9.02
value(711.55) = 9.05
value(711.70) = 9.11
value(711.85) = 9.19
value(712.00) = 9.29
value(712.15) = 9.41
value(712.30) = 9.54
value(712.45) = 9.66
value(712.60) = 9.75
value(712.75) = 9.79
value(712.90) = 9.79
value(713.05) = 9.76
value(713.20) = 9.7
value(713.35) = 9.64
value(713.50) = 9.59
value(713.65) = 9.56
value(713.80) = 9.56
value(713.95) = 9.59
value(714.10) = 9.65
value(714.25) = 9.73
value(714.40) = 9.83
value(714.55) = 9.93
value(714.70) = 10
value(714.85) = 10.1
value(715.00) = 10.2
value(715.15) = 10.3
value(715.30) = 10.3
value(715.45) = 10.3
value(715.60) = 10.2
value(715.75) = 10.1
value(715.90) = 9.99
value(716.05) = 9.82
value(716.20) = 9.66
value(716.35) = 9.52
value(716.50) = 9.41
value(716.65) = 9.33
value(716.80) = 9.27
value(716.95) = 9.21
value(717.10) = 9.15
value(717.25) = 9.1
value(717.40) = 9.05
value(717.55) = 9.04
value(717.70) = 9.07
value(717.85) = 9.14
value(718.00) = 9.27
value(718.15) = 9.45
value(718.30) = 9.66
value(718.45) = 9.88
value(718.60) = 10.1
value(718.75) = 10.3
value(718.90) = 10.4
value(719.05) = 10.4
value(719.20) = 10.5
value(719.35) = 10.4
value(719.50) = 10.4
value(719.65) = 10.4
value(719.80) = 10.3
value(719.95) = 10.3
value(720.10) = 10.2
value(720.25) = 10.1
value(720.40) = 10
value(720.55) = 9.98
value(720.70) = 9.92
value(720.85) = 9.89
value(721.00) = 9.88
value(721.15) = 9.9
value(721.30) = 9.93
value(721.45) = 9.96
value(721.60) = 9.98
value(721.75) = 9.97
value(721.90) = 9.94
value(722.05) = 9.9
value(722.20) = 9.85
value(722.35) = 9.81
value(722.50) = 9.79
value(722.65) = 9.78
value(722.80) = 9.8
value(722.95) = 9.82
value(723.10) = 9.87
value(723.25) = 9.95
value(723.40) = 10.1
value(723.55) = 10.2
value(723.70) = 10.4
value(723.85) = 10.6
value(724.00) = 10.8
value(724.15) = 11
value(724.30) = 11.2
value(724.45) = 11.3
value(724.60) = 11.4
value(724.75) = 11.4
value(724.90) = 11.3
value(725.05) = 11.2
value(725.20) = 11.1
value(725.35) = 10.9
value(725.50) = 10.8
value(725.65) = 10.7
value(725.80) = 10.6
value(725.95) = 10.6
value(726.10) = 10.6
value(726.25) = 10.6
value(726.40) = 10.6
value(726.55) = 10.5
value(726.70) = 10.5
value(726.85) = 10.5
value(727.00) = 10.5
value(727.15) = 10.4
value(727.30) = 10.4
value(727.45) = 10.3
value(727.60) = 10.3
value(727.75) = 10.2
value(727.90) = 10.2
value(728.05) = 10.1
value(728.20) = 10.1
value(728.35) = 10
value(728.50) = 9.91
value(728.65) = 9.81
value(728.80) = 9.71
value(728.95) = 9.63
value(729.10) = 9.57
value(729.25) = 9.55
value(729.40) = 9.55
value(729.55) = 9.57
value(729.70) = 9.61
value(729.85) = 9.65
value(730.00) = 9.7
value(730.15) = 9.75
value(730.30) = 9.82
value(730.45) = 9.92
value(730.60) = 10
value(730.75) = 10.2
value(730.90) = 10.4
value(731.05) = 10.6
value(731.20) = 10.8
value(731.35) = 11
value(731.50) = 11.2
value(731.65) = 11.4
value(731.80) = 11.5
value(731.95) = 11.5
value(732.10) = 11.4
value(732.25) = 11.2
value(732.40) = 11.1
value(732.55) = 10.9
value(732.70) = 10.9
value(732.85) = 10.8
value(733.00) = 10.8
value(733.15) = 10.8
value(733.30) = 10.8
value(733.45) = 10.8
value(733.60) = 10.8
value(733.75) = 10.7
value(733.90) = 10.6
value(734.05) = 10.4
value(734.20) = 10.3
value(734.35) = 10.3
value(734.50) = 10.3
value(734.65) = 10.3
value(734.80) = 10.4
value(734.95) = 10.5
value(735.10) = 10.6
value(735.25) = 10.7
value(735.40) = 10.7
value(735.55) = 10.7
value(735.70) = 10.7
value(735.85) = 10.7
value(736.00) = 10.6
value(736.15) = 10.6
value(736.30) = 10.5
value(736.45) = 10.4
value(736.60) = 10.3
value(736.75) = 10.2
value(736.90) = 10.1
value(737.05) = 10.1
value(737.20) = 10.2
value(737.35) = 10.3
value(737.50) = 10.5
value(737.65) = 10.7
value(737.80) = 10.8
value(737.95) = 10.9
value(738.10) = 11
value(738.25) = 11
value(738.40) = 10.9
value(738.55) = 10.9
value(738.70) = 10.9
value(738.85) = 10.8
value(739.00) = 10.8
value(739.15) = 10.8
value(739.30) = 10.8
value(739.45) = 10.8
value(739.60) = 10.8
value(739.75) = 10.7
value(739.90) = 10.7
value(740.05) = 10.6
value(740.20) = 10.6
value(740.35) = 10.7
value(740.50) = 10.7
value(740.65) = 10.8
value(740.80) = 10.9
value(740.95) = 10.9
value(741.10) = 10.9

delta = 21.05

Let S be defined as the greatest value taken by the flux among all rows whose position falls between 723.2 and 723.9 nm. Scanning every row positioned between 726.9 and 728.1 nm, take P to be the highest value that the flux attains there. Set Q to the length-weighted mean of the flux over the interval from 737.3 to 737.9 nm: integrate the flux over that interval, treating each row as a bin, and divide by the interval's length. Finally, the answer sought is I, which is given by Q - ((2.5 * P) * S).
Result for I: -268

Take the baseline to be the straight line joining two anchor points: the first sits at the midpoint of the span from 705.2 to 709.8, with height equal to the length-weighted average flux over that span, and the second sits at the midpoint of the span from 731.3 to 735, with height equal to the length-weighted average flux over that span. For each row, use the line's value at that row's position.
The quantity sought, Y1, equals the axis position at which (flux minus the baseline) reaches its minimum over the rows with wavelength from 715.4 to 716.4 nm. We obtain 716.35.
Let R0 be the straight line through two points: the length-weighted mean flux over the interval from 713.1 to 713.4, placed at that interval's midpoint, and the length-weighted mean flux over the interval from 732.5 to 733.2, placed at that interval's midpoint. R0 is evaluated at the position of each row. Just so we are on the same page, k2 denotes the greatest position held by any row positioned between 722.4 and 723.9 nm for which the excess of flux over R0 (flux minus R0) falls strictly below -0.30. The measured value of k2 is 723.25 nm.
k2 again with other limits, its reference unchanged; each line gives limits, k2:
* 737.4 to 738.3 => 737.80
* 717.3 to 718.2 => 718.15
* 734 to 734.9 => 734.80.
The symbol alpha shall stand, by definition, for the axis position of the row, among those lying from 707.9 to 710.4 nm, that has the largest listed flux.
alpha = 709.60 nm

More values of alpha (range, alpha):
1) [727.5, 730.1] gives 727.60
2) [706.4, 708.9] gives 708.85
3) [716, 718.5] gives 718.45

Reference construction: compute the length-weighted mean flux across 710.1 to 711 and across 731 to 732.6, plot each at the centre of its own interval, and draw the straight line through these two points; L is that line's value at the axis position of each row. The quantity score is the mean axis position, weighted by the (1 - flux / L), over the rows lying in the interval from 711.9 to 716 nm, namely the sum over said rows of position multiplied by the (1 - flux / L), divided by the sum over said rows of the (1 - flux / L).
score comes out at 714.34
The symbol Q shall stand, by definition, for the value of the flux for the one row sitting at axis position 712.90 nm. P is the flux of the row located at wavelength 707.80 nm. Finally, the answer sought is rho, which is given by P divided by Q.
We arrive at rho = 0.91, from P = 8.88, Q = 9.79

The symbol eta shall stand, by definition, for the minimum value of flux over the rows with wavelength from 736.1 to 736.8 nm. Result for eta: 10.2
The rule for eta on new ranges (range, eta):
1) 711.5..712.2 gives 9.05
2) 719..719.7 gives 10.4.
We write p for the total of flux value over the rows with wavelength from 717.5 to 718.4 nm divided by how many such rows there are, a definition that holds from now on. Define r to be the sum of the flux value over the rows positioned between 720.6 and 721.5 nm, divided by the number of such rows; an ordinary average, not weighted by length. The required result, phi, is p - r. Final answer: -0.6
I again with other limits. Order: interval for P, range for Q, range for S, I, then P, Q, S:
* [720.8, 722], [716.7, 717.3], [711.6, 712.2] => -226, 9.98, 9.2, 9.41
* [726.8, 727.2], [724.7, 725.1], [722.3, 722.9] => -246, 10.5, 11.3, 9.81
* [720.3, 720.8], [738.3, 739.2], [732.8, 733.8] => -259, 10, 10.9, 10.8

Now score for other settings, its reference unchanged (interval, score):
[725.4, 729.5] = 728.54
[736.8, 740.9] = 738.83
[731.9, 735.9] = 734.49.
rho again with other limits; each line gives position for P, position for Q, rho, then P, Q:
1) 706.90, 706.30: 1.06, 8.49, 7.99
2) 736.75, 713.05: 1.05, 10.2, 9.76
